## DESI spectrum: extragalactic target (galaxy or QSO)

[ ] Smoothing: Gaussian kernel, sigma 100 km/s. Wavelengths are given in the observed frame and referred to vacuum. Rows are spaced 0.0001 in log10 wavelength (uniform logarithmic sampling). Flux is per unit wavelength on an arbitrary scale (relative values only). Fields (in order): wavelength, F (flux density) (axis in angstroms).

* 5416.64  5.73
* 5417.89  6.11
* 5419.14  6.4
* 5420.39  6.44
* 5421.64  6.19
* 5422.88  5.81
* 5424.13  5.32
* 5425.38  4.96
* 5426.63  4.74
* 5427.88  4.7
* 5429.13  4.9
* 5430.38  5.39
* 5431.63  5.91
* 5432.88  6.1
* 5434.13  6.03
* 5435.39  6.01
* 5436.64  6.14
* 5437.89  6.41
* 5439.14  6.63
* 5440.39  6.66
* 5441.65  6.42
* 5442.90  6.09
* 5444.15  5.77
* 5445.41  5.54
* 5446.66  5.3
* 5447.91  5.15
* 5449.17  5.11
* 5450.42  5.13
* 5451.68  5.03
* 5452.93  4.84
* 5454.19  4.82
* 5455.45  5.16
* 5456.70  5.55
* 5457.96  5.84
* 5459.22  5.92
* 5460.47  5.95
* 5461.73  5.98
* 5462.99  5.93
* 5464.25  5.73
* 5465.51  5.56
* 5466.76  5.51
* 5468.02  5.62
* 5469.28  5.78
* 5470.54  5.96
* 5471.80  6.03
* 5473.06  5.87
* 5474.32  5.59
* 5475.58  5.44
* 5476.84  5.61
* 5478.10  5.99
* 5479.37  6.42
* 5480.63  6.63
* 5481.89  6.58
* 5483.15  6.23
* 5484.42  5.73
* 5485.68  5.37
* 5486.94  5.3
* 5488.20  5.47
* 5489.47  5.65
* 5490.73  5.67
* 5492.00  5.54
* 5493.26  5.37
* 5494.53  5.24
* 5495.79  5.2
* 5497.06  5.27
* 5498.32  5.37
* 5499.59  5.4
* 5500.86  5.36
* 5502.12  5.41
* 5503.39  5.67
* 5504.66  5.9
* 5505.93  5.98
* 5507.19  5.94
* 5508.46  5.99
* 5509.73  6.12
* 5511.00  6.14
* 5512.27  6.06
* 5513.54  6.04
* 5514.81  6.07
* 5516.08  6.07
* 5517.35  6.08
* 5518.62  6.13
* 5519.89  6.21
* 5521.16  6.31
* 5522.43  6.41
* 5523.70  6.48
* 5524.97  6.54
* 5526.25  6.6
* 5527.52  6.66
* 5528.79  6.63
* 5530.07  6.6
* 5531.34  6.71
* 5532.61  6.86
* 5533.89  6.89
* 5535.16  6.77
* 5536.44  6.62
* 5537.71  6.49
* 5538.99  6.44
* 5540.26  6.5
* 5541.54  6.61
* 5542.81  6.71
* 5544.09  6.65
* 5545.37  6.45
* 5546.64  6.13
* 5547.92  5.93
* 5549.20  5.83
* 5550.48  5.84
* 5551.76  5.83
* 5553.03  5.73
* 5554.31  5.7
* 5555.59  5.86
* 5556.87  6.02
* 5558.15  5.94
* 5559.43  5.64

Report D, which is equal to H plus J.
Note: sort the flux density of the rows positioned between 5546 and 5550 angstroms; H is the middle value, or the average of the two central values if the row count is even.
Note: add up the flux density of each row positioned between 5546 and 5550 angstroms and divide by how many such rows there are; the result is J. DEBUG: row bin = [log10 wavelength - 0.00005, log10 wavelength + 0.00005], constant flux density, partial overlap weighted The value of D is 12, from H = 5.9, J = 6.0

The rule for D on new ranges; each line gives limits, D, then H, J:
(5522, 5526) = 13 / 6.5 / 6.5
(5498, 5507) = 11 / 5.4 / 5.6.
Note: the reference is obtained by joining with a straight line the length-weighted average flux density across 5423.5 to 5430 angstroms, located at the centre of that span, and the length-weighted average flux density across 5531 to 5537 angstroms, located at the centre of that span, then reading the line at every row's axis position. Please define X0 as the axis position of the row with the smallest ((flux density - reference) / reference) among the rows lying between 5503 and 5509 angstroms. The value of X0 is 5503.39 angstroms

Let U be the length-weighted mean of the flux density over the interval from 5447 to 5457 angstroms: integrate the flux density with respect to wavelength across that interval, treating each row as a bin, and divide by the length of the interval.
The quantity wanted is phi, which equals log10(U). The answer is 0.71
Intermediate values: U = 5.1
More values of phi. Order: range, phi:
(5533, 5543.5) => 0.82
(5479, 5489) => 0.77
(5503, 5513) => 0.78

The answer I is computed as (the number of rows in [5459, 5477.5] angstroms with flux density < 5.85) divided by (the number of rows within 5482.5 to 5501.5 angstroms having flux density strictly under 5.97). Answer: 0.57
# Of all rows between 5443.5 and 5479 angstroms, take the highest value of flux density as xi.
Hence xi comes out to 6.03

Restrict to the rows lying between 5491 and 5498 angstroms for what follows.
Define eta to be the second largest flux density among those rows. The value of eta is 5.37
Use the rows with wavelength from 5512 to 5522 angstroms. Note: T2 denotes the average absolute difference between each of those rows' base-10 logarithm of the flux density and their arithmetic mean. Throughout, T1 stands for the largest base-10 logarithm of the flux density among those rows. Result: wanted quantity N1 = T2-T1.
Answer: -0.79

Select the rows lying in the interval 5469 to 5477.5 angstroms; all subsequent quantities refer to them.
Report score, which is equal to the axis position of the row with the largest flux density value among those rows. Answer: 5471.80 angstroms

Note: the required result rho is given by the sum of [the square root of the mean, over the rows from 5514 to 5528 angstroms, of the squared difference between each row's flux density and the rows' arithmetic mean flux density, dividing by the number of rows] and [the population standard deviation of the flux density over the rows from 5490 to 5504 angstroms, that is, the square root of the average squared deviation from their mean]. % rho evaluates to 0.4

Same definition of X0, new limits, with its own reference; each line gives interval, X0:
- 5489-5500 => 5495.79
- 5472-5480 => 5475.58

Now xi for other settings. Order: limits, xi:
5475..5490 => 6.63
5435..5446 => 6.66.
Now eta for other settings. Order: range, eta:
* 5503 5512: 6.12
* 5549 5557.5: 5.86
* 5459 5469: 5.95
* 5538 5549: 6.65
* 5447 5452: 5.13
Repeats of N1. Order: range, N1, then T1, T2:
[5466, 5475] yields -0.77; 0.780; 0.0125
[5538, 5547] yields -0.82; 0.827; 0.0092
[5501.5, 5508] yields -0.76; 0.777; 0.0146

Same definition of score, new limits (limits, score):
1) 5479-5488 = 5480.63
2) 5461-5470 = 5461.73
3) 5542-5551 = 5542.81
